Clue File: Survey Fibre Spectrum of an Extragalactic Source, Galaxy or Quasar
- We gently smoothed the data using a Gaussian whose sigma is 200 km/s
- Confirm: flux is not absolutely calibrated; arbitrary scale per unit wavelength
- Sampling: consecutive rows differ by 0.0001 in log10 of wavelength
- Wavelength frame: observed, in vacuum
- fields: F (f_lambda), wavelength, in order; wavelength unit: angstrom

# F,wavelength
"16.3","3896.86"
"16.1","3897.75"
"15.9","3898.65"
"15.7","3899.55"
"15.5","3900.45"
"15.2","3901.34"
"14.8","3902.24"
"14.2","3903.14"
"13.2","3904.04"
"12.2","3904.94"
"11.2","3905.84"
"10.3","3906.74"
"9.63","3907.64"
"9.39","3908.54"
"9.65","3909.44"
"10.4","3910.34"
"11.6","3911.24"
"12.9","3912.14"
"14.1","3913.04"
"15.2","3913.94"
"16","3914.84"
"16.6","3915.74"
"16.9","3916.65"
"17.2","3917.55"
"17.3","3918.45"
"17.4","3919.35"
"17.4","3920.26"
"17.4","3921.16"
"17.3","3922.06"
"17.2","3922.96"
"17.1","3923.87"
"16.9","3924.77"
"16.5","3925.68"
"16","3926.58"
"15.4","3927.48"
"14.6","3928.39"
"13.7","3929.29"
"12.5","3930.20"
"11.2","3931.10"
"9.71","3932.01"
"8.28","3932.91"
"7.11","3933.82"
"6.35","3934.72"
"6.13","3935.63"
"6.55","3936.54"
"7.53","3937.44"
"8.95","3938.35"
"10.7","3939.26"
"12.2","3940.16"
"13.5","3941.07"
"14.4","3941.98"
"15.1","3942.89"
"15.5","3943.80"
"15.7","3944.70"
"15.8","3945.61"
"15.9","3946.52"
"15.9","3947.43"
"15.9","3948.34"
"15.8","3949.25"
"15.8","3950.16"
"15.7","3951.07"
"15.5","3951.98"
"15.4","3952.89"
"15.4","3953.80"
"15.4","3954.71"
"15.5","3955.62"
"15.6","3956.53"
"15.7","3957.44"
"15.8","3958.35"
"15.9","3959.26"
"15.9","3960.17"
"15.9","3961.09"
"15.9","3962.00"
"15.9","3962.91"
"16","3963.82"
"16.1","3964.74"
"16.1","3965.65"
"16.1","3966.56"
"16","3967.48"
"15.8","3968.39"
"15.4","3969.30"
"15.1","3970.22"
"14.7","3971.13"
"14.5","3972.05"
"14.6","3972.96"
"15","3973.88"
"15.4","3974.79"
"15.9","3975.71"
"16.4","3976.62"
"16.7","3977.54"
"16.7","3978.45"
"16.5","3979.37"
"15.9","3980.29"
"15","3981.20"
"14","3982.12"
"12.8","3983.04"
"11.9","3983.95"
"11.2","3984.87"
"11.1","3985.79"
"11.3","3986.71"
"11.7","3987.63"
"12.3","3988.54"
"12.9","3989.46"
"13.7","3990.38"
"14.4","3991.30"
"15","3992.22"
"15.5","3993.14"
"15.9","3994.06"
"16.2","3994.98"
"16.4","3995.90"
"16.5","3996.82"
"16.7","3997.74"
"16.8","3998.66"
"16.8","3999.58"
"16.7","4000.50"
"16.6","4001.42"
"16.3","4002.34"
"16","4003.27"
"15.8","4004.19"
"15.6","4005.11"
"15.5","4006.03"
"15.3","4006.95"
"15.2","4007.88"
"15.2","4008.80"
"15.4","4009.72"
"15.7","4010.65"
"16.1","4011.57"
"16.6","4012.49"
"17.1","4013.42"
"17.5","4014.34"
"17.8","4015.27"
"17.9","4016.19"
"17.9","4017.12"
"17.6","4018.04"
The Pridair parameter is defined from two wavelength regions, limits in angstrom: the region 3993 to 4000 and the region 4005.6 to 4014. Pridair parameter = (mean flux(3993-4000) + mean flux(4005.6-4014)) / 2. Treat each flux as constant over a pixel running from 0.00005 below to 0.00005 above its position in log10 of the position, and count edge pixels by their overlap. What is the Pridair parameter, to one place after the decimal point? 16.1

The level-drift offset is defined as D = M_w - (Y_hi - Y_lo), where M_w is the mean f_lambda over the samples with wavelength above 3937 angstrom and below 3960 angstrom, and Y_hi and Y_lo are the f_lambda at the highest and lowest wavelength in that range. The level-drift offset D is 6.2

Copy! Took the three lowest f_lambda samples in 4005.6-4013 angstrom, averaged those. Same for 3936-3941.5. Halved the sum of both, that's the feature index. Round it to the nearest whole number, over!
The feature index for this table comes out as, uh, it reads 11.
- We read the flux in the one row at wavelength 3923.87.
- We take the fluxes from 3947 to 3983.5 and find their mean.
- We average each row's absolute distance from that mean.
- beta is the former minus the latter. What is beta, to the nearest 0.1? 16.6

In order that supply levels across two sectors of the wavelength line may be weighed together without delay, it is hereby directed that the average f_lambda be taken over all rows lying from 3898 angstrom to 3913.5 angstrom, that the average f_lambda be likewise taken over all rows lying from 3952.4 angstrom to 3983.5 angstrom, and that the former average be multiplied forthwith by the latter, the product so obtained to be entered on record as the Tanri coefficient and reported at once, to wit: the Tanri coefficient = 198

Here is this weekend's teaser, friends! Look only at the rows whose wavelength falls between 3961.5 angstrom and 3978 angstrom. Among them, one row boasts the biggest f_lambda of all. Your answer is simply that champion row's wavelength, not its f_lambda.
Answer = 3977.54 angstrom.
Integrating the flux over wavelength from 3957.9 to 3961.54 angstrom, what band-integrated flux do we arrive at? 58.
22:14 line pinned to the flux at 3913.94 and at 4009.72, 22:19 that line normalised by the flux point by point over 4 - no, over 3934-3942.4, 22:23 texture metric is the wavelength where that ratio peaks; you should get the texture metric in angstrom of 3935.63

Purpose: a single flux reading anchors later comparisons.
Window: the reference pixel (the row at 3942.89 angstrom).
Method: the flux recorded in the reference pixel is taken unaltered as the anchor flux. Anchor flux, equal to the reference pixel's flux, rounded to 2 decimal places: 15.10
